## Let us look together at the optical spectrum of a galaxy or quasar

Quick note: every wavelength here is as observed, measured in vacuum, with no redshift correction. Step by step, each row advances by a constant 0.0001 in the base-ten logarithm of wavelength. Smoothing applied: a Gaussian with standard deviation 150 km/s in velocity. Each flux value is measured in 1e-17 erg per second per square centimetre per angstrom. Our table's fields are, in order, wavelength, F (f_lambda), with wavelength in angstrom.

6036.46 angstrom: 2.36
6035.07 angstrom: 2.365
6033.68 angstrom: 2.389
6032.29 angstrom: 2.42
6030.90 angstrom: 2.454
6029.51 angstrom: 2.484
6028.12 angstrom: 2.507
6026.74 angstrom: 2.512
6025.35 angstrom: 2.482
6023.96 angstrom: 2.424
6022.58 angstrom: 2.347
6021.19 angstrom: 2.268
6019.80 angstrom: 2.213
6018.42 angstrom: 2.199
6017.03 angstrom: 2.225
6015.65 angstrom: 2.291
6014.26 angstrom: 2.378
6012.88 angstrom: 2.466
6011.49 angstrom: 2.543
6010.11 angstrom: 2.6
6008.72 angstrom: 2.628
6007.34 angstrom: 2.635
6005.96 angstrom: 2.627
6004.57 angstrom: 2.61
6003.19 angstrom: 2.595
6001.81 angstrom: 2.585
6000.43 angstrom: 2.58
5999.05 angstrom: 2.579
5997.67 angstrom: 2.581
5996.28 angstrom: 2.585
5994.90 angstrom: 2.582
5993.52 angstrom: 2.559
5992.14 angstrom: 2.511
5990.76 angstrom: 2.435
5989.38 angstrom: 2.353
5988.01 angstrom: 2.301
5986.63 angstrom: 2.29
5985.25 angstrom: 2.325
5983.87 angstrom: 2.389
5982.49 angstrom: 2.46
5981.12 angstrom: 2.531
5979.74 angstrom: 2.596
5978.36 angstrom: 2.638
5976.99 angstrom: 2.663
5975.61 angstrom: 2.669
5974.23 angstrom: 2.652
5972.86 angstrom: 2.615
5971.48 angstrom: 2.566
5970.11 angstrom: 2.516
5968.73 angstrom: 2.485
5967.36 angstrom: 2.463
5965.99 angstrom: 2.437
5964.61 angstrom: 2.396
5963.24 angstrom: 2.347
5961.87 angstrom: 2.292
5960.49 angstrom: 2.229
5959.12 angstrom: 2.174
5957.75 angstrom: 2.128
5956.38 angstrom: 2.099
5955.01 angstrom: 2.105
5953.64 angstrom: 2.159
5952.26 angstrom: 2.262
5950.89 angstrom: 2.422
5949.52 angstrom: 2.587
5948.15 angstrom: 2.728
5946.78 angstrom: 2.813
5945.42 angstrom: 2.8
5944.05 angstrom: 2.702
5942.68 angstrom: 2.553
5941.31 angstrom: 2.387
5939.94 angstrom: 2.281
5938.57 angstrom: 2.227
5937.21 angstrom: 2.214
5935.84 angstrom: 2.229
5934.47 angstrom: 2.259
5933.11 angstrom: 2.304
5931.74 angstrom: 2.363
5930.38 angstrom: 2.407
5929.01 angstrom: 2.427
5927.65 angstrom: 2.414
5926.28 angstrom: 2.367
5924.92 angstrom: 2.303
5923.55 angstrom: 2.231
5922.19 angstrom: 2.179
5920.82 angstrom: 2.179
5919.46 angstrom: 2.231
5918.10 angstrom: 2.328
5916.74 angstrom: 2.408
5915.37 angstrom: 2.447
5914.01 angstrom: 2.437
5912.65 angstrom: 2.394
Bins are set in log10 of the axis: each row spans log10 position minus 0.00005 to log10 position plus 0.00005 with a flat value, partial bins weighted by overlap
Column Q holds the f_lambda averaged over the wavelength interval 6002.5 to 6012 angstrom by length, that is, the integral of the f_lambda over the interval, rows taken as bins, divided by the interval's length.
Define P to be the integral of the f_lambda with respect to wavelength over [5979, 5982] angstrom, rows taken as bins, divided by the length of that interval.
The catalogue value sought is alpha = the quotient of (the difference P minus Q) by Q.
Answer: -0.02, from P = 2.56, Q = 2.61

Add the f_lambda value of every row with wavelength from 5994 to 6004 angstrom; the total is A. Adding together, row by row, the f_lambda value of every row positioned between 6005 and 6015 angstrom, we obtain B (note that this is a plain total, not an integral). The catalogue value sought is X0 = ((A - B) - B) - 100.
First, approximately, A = 18.1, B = 17.9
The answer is -118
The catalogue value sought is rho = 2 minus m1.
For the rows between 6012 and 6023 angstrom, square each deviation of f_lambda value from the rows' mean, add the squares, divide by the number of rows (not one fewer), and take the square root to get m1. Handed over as 1.91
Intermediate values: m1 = 0.09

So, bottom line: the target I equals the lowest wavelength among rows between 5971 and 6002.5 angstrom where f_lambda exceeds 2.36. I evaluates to 5971.48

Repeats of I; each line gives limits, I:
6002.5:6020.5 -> 6003.19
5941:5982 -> 5941.31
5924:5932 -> 5926.28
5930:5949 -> 5930.38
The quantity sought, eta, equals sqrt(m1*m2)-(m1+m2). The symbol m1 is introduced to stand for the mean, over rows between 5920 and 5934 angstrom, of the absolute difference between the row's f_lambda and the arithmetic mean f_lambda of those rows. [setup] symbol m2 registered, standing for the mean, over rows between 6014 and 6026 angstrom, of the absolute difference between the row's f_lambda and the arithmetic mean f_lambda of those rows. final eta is -0.08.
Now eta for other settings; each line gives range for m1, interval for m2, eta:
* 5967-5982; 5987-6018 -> -0.09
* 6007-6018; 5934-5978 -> -0.16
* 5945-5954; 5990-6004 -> -0.17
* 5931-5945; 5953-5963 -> -0.09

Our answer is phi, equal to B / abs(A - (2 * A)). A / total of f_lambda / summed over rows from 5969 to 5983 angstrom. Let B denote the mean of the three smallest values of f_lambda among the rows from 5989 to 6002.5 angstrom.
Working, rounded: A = 25.9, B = 2.43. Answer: 0.094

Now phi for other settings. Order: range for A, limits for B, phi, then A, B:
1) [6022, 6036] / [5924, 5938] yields 0.092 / 24.4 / 2.23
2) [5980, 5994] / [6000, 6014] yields 0.105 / 24.2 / 2.53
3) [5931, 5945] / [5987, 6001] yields 0.100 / 23.5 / 2.36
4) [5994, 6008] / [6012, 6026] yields 0.085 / 26.0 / 2.21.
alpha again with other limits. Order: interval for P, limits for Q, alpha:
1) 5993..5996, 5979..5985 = 0.04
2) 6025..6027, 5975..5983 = -0.04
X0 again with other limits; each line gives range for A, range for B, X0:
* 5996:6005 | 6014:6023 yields -114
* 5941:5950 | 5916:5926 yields -113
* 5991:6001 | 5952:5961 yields -112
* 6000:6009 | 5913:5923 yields -114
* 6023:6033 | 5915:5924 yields -115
